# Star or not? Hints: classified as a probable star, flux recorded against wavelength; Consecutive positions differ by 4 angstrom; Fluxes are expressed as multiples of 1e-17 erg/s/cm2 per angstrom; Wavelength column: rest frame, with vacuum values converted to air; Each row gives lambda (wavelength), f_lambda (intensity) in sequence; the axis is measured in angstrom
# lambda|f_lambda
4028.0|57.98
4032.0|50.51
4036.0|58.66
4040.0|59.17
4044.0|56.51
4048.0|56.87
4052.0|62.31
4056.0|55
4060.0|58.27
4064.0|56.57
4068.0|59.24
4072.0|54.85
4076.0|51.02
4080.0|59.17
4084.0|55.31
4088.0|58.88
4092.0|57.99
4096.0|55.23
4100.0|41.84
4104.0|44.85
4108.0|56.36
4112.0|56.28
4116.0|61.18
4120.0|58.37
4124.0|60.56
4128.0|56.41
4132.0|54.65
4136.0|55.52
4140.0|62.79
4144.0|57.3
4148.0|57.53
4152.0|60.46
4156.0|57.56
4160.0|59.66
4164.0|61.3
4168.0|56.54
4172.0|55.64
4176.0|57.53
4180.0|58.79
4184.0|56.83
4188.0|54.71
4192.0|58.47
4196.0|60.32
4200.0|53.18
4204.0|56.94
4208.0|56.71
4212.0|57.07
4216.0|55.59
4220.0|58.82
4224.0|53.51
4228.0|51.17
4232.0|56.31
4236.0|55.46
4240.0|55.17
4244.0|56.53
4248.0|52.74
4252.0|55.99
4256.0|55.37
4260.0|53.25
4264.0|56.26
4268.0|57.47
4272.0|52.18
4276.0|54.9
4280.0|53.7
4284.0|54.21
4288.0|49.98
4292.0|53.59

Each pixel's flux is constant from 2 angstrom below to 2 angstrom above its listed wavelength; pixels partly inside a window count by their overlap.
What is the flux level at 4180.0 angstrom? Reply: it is 58.79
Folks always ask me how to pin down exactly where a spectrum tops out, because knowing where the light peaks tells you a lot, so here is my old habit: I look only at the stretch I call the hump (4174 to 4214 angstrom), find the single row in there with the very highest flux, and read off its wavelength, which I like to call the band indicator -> 4196.0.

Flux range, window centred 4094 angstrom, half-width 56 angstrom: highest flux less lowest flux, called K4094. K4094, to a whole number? 21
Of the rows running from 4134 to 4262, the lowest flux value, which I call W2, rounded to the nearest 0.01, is 51.17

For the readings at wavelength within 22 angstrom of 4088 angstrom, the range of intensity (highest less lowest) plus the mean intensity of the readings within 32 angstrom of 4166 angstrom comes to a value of 75.6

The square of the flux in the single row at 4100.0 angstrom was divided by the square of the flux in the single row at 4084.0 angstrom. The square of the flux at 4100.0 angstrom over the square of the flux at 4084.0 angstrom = 0.57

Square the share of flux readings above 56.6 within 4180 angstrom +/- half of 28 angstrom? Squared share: 0.33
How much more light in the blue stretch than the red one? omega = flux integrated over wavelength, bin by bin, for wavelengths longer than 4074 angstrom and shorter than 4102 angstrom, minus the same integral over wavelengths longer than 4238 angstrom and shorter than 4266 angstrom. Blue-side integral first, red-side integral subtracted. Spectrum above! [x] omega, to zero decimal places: -23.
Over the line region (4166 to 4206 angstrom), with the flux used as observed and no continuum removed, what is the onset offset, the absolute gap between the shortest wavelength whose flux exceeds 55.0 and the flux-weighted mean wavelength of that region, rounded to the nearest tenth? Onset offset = 18.0 angstrom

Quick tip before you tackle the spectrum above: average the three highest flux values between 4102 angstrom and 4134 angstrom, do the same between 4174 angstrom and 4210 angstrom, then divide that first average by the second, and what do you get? 1.01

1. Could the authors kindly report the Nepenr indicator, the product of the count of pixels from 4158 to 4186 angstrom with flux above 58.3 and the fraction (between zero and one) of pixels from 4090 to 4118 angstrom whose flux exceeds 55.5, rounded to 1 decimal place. 1.7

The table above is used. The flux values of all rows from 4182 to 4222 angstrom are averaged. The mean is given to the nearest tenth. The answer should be 56.9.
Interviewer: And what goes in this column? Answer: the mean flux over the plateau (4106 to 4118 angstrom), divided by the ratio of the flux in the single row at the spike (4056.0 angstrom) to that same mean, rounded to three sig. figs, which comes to 61.0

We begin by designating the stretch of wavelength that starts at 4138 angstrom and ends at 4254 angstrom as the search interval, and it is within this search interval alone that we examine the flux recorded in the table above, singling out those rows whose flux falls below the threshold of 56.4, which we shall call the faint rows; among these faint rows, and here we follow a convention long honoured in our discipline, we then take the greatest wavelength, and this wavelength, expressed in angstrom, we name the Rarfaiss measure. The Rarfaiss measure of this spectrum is 4252.0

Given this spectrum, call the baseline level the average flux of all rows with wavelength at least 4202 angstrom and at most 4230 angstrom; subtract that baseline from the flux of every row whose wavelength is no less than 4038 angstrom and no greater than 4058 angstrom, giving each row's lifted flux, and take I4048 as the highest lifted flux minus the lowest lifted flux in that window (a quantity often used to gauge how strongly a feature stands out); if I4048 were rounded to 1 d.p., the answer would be 7.3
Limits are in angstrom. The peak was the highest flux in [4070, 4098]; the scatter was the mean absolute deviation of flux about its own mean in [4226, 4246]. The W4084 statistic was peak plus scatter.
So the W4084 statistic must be 60.7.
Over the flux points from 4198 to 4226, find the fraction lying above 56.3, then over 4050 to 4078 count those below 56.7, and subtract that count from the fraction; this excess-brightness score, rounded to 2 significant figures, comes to -3.4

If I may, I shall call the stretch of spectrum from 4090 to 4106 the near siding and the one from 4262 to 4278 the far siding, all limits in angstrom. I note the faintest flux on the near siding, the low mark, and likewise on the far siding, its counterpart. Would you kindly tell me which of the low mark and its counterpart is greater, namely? 52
